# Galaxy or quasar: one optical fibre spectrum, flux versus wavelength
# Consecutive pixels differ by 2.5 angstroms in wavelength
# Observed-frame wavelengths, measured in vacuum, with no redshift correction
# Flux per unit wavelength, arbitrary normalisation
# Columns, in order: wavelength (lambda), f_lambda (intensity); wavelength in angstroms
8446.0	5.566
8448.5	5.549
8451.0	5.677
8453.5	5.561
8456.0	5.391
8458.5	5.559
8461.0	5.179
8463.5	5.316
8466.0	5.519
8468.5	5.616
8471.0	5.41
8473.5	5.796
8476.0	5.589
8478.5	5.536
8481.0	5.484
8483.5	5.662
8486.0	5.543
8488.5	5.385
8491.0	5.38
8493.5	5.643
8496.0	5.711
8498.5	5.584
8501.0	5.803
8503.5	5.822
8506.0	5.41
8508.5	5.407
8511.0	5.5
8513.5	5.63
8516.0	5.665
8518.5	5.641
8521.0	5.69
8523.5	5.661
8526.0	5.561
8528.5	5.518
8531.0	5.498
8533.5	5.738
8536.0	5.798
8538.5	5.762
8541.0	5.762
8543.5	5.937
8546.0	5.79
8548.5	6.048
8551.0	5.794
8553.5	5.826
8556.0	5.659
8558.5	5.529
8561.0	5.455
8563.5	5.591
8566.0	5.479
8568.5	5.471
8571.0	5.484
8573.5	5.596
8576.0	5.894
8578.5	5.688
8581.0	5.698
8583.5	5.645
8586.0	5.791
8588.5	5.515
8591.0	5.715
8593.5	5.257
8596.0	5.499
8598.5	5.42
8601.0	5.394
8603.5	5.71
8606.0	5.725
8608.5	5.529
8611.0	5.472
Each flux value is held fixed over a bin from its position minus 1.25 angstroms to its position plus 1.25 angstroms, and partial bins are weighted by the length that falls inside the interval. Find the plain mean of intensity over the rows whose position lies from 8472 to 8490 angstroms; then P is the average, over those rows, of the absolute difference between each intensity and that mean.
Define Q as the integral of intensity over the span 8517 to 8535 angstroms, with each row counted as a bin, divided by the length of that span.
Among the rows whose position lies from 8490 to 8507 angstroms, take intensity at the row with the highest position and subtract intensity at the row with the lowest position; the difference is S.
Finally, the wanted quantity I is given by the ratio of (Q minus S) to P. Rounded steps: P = 0.096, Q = 5.62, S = 0.03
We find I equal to 58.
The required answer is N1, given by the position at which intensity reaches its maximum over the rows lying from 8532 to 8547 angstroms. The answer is 8543.5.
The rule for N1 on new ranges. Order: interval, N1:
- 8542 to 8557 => 8548.5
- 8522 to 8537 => 8536.0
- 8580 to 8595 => 8586.0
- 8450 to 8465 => 8451.0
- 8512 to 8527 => 8521.0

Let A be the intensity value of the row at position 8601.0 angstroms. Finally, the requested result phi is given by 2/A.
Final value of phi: 0.371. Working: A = 5.394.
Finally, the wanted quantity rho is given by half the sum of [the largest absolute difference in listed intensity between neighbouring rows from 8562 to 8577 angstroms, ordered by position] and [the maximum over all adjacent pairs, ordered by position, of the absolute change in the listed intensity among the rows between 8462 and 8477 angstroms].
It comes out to 0.342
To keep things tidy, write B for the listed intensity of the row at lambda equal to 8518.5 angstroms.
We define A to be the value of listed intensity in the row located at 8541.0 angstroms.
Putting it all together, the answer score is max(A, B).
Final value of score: 5.76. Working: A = 5.762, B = 5.641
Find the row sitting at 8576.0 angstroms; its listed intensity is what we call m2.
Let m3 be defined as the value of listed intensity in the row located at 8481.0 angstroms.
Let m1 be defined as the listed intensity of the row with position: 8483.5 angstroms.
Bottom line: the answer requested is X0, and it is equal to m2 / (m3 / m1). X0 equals 6.1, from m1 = 5.662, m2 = 5.894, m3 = 5.484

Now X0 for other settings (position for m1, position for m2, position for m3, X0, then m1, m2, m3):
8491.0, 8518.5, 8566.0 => 5.5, 5.38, 5.641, 5.479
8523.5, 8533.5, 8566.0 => 5.9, 5.661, 5.738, 5.479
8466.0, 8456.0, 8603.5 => 5.2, 5.519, 5.391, 5.71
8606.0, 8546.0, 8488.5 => 6.2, 5.725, 5.79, 5.385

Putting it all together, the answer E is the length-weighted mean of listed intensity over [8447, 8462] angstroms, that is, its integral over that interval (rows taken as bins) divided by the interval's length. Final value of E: 5.49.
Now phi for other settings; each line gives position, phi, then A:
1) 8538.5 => 0.347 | 5.762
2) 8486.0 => 0.361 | 5.543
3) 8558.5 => 0.362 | 5.529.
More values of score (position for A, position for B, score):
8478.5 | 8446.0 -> 5.57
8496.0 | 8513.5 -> 5.71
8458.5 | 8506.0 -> 5.56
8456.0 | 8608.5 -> 5.53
